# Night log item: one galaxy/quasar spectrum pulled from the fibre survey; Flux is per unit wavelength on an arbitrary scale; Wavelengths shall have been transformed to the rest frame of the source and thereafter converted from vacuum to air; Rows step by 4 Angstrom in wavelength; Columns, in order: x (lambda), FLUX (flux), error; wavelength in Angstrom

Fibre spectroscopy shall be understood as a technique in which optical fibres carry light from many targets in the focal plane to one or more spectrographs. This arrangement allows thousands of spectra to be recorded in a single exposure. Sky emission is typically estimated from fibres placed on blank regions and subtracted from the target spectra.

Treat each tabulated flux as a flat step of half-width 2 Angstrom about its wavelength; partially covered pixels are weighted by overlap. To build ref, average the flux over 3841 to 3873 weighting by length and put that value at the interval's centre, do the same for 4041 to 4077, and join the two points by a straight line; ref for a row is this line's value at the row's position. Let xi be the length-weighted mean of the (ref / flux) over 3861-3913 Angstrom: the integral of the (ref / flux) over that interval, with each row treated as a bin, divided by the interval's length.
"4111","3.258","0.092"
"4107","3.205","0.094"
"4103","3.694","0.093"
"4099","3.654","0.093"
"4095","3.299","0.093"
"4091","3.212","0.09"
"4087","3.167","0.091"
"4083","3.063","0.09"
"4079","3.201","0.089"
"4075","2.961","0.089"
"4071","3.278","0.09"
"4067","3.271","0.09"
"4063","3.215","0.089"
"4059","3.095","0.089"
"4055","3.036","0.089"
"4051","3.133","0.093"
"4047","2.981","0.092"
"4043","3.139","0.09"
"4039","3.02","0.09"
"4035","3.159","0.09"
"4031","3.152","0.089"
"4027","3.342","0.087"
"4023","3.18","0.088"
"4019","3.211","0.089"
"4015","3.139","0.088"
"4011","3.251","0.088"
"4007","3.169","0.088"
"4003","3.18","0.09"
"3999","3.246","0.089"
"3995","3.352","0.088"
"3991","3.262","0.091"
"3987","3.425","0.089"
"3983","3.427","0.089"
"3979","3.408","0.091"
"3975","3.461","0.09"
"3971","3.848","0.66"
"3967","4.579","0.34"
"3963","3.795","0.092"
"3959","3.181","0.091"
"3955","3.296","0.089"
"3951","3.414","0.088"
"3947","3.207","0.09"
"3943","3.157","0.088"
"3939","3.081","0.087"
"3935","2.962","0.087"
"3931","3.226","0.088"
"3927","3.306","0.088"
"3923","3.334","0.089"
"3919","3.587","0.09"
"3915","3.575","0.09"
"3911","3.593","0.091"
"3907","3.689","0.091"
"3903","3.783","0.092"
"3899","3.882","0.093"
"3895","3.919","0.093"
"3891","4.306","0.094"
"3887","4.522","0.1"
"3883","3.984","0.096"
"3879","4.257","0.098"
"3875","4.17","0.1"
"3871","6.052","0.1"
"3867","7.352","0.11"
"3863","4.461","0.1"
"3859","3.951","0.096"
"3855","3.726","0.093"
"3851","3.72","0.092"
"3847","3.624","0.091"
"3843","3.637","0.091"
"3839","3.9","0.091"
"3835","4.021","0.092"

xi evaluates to 1.01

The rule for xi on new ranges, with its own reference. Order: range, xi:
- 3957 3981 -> 1.03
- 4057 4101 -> 0.93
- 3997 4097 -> 1.01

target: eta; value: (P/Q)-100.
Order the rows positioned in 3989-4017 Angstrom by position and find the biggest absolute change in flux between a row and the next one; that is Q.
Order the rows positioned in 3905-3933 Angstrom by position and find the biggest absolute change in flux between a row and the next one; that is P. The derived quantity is -97.7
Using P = 0.3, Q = 0.1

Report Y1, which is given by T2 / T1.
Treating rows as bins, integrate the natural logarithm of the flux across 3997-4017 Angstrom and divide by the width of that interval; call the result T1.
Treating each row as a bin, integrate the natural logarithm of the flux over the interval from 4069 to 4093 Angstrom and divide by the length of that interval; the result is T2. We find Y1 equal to 0.99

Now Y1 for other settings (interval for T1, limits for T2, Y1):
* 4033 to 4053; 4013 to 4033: 1.03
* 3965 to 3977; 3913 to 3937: 0.88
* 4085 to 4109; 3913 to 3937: 0.99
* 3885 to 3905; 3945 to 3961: 0.84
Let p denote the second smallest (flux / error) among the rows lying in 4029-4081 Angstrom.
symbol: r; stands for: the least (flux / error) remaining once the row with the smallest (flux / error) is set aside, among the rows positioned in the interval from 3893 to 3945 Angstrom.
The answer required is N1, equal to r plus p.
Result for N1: 69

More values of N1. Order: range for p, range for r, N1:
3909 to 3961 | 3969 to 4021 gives 70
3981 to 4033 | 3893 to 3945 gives 71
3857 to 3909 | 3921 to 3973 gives 55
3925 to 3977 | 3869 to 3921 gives 53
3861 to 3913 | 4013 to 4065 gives 74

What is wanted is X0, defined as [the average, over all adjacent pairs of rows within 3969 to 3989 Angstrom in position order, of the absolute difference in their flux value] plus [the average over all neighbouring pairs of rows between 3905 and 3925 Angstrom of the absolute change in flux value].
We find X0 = 0.21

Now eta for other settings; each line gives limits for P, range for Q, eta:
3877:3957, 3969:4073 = -98.6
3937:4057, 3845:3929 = -99.7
